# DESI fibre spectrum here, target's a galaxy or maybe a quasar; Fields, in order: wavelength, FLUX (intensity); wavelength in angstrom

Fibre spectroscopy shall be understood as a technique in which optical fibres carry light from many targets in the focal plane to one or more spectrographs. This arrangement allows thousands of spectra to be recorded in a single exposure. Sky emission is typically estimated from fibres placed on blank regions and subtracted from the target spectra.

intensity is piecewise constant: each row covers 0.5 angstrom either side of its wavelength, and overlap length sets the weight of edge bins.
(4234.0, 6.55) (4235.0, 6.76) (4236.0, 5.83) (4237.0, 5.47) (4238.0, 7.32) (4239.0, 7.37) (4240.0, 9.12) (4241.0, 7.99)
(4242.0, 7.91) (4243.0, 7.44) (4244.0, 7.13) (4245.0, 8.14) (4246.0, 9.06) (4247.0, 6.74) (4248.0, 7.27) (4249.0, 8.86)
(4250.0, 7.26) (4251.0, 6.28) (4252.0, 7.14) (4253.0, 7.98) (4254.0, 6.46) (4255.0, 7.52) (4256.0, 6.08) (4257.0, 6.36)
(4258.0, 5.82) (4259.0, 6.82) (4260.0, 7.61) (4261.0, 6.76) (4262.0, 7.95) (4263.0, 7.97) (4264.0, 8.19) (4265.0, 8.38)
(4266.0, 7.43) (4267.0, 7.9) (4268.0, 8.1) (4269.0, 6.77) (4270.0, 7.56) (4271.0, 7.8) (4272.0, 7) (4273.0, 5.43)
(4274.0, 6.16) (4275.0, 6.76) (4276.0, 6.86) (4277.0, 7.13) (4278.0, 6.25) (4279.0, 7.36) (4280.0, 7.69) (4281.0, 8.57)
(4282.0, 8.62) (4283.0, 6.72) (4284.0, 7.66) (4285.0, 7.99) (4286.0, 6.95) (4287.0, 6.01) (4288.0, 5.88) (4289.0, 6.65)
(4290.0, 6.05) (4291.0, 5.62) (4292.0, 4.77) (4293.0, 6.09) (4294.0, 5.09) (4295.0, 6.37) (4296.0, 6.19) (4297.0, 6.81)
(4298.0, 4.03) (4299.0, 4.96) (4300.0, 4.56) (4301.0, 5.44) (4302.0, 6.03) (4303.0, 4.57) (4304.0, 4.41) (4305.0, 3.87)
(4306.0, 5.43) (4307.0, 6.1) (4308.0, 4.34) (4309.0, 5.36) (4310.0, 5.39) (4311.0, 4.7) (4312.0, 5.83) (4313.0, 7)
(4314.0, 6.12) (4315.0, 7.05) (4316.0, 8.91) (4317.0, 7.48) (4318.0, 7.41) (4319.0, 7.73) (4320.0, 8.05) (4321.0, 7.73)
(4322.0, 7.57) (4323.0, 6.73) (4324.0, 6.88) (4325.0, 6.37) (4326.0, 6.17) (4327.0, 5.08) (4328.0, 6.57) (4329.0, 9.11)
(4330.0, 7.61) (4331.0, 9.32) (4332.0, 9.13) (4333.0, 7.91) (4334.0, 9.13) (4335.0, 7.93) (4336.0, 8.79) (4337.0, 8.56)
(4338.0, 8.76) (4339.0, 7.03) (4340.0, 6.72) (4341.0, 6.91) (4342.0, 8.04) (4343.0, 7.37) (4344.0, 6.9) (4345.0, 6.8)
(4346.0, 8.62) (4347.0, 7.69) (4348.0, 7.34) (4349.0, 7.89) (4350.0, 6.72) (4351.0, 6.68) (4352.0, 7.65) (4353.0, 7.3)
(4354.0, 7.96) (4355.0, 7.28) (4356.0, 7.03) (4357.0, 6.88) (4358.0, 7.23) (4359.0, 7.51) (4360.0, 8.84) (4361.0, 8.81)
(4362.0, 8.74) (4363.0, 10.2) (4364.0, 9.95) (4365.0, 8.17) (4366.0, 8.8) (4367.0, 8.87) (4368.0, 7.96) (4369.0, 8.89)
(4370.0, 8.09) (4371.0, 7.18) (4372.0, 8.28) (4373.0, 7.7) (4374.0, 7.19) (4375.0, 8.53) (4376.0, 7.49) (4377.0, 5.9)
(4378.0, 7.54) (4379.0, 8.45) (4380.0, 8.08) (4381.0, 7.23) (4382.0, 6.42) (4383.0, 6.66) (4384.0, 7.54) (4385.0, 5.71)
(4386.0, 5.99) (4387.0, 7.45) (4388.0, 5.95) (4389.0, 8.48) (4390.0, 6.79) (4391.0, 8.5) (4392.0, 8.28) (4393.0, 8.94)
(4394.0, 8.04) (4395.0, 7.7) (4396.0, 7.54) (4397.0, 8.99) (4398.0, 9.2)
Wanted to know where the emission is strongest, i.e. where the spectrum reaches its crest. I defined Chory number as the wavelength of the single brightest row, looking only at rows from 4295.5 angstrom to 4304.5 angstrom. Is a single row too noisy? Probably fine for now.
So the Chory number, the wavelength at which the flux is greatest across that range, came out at 4297.0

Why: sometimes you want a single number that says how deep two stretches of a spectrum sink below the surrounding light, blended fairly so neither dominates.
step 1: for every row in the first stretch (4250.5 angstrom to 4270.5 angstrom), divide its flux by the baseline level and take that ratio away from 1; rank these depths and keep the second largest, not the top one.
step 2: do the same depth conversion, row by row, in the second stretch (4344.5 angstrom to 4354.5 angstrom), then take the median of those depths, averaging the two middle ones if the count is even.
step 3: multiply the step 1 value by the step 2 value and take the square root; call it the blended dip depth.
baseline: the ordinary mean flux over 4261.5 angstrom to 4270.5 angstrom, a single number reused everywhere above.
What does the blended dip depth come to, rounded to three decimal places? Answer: 0.094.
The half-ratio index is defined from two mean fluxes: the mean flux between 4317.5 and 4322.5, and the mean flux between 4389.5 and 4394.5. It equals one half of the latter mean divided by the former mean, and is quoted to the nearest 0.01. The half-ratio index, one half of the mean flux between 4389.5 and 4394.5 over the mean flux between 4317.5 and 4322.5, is 0.53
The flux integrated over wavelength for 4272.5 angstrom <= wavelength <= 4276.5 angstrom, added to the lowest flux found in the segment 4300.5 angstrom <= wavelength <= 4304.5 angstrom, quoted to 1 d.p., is 29.6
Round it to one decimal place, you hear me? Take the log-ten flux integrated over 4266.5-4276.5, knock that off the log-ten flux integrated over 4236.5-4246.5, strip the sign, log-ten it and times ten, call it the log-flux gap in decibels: -4.2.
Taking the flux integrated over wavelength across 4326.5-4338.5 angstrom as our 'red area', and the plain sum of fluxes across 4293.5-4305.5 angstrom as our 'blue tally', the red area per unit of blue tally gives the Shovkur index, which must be 1.6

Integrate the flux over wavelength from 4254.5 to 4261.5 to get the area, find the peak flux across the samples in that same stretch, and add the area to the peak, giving 55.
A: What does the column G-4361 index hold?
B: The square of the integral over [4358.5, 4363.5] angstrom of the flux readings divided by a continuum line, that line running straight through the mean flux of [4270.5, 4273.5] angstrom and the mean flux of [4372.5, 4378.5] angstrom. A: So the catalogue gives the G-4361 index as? 36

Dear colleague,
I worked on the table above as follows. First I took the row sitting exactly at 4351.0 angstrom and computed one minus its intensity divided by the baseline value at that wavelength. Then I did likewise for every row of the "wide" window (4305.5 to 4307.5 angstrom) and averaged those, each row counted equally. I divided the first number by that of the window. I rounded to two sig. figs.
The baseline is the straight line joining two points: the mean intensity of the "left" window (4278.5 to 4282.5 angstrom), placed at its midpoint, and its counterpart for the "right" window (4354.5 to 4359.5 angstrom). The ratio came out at 0.31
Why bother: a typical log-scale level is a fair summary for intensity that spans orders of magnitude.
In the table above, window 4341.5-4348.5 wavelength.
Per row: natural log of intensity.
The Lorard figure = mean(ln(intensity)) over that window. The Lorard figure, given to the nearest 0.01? 2.02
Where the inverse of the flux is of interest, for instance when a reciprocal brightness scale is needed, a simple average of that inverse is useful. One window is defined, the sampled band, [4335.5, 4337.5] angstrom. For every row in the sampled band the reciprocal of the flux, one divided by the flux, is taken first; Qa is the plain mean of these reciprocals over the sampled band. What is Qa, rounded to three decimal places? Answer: 0.115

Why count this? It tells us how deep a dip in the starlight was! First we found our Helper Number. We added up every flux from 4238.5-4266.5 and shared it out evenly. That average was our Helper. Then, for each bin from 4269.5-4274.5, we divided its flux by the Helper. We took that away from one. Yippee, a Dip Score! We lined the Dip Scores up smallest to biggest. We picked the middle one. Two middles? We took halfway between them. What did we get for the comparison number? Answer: 0.062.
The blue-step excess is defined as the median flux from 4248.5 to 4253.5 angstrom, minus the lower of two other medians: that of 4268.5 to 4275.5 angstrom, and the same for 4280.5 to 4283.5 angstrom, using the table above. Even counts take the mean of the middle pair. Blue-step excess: 0.5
